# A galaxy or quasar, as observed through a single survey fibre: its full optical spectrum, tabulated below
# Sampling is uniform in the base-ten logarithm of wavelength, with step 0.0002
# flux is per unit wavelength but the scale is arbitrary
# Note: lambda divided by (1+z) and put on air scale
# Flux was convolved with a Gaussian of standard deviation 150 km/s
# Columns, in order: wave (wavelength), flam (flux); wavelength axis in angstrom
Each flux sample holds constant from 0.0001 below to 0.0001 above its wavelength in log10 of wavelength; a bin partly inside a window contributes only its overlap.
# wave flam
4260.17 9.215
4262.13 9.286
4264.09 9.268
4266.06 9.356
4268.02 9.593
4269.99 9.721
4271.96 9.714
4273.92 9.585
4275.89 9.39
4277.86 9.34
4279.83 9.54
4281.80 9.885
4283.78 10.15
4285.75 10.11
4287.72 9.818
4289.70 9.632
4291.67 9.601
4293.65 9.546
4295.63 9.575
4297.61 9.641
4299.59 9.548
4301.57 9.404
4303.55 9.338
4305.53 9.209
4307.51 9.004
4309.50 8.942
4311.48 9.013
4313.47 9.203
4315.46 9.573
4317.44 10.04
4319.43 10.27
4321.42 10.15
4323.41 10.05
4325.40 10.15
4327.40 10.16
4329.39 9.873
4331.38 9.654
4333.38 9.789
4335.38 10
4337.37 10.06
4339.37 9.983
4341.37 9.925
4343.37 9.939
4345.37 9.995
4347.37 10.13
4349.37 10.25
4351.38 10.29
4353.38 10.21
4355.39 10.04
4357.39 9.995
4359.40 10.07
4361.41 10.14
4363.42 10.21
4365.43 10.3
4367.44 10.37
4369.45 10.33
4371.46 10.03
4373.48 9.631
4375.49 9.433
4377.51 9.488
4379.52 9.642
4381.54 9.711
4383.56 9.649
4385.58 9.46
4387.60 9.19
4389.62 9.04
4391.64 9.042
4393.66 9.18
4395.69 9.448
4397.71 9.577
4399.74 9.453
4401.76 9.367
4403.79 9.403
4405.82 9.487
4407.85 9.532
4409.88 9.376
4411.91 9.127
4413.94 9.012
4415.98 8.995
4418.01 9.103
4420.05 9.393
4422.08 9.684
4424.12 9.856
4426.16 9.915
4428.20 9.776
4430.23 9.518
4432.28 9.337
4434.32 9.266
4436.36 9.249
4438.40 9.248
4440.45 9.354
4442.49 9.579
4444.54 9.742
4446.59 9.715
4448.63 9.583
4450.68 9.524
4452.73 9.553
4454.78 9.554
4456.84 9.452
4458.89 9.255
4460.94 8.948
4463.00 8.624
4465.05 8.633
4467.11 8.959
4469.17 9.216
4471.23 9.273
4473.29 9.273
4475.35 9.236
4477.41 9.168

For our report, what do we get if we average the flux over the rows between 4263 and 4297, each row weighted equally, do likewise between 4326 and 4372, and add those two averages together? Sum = 19.71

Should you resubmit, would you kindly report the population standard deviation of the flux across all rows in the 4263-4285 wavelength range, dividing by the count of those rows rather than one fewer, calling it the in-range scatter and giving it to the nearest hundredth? 0.25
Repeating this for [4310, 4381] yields 0.32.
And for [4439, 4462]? 0.21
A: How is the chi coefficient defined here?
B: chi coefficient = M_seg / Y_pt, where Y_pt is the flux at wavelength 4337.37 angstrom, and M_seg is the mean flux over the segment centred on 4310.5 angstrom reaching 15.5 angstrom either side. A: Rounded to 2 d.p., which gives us 0.95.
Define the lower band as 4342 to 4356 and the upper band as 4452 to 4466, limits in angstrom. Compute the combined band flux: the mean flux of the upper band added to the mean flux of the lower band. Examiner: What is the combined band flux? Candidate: 19.3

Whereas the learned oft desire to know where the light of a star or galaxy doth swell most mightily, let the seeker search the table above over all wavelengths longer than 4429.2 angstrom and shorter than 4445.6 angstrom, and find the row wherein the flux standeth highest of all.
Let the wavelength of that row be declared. 4444.54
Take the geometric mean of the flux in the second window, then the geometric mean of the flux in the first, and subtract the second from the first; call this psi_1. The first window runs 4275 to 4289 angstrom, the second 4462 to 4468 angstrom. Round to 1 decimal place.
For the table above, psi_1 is 1.0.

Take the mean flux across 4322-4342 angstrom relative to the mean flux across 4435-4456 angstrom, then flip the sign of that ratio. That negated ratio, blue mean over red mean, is -1.05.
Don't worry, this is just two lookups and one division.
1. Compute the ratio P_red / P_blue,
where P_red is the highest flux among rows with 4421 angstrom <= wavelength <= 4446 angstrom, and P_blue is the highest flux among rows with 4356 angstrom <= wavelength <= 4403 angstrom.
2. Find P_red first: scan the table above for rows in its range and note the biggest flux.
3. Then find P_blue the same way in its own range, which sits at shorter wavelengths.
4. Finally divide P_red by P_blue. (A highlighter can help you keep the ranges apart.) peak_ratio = 0.96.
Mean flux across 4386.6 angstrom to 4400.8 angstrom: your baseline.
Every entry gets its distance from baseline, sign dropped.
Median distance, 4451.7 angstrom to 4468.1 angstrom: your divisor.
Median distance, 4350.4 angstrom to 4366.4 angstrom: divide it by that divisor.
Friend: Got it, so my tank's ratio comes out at 3.0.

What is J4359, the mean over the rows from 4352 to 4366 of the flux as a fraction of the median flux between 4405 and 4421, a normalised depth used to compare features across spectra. 1.10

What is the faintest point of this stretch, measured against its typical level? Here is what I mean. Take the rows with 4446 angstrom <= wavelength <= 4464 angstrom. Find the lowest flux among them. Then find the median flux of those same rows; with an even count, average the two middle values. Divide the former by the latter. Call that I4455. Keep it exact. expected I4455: 0.91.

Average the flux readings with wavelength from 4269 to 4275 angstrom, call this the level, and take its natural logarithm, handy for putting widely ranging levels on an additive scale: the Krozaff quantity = 2.27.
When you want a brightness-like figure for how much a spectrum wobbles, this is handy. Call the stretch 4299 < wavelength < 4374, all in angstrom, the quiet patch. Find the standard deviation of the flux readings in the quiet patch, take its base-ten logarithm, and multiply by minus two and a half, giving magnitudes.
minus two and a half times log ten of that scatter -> 1.0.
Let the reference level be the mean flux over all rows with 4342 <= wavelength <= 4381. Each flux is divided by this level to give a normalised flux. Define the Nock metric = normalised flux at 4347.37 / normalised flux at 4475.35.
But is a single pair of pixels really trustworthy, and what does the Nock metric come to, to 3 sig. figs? 1.10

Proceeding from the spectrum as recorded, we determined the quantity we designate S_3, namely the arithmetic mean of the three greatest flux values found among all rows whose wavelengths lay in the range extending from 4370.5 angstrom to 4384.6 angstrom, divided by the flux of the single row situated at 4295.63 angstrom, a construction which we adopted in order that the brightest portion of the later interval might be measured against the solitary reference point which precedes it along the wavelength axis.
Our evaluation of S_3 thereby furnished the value 1.02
